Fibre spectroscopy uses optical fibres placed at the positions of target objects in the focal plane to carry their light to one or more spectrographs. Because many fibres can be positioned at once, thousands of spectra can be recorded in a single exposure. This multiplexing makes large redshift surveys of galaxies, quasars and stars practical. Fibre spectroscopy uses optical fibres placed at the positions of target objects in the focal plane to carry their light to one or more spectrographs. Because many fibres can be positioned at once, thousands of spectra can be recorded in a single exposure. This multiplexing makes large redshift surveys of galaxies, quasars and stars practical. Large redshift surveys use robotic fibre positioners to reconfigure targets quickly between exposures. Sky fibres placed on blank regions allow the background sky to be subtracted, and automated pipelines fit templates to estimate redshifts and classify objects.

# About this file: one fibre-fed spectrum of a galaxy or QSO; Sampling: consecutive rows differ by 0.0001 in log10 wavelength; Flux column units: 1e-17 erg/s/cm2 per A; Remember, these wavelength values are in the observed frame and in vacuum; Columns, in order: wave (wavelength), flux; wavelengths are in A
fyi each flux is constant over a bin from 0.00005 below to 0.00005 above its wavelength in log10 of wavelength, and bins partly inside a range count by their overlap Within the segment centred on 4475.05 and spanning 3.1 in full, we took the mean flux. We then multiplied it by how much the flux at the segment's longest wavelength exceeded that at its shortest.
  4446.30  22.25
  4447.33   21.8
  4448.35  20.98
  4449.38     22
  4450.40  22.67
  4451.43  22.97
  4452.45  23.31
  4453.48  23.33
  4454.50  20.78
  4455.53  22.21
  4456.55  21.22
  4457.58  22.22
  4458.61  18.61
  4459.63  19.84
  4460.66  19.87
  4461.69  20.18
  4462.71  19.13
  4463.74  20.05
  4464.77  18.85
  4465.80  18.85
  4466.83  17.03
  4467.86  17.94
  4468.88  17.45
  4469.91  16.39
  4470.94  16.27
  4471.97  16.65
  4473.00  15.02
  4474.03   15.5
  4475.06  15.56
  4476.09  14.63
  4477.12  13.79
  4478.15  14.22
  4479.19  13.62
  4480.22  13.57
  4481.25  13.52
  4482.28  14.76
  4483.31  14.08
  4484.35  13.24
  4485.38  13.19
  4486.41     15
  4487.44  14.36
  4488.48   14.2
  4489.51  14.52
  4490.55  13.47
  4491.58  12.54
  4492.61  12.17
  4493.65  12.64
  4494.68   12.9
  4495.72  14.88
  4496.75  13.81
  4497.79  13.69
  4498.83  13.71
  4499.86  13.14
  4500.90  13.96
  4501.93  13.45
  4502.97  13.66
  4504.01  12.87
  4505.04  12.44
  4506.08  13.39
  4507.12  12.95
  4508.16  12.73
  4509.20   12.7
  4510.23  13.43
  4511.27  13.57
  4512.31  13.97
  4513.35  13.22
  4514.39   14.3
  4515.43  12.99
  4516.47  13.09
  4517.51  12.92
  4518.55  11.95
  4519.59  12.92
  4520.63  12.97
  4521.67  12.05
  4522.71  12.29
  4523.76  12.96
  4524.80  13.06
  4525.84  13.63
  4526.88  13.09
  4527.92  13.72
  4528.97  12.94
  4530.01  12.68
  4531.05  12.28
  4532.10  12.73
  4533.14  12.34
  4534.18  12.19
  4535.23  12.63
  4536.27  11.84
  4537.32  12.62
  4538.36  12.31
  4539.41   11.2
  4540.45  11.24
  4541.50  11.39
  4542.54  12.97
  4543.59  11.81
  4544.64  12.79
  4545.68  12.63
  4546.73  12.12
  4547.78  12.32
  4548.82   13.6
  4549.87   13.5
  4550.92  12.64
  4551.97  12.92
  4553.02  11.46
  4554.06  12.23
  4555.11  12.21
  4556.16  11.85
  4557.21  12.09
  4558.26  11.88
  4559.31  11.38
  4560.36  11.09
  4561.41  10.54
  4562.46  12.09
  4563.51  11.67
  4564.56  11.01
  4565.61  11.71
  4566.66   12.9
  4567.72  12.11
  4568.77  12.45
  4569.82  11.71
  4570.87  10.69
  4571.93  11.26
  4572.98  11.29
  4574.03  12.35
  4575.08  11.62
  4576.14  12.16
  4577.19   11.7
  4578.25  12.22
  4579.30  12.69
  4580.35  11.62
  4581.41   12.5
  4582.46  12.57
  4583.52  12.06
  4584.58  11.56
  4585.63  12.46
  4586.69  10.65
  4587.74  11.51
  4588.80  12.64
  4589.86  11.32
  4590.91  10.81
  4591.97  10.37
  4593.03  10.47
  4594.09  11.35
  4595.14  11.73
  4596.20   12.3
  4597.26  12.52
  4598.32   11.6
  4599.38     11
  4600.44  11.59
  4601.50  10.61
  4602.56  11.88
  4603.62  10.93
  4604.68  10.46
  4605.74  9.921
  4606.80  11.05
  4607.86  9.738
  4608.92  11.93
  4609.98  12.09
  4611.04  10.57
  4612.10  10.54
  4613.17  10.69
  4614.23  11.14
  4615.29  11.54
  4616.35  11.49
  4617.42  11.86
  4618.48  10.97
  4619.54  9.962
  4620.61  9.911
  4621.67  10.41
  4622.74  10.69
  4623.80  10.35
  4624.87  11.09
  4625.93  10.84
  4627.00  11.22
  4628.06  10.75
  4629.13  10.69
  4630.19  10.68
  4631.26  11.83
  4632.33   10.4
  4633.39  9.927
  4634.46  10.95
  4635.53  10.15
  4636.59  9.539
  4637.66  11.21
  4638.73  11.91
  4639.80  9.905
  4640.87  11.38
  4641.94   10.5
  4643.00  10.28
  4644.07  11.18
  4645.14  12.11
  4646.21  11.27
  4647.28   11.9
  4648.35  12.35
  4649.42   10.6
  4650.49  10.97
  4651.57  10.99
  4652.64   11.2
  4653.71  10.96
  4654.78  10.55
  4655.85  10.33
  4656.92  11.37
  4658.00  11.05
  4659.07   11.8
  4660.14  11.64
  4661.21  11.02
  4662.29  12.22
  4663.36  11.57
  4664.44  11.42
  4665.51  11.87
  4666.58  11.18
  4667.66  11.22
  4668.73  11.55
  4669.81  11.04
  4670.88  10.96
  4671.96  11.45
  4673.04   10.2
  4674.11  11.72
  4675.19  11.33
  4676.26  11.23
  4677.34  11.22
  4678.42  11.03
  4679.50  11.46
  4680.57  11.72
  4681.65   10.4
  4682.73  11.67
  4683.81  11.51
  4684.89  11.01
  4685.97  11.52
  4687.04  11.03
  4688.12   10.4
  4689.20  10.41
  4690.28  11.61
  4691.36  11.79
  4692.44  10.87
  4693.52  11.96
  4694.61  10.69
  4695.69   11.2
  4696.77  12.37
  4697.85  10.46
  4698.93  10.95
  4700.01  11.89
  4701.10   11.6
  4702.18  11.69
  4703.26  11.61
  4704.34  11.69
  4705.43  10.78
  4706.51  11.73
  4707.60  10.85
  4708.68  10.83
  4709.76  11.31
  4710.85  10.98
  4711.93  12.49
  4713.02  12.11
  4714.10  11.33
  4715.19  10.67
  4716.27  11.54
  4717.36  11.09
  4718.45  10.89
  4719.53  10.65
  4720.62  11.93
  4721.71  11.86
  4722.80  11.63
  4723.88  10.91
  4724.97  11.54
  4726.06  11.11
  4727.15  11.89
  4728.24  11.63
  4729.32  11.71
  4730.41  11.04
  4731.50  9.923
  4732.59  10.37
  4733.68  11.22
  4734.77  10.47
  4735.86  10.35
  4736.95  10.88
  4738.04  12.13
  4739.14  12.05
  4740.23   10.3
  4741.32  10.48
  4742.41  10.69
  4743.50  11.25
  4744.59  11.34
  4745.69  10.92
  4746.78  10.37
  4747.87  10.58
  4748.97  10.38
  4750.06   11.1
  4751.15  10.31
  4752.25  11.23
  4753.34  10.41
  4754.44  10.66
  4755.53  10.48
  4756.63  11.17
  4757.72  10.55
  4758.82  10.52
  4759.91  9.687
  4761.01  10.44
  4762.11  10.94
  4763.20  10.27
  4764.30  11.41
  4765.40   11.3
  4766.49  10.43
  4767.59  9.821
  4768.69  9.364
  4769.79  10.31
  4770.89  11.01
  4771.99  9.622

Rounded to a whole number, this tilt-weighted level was -13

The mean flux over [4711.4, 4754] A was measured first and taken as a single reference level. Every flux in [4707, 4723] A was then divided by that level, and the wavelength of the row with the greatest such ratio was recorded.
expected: 4711.93 A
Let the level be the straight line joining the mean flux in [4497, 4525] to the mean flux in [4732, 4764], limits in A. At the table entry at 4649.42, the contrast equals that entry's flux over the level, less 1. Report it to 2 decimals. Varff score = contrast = -0.10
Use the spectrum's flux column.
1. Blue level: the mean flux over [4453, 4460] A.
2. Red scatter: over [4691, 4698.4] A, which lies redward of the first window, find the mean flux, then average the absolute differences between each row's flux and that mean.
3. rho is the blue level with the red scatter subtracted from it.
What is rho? 20.6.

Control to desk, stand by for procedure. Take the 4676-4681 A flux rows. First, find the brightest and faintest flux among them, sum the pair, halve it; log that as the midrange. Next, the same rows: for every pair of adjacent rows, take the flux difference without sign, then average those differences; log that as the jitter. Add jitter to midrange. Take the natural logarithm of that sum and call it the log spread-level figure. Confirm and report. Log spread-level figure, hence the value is 2.45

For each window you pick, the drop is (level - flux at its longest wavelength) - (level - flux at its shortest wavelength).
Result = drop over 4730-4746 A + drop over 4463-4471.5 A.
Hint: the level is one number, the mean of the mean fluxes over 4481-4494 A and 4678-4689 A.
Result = 3.9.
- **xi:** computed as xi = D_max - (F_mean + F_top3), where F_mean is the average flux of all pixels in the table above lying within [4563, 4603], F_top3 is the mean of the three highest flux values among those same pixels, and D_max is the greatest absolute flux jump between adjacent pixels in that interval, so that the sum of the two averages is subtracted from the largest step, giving -22.6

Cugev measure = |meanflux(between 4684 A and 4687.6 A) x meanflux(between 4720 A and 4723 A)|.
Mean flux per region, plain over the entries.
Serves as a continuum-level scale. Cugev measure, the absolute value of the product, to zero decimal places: 132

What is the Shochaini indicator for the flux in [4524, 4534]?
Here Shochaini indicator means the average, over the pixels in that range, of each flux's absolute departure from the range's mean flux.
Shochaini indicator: 0.39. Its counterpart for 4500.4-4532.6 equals 0.43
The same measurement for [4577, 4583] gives 0.37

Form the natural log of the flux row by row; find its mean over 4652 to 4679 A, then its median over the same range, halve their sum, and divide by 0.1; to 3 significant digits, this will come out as 24.2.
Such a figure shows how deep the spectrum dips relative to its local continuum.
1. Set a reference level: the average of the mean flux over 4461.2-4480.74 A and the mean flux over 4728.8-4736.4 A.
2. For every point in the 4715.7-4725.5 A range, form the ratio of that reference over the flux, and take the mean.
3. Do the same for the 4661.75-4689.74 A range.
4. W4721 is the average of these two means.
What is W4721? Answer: 1.21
